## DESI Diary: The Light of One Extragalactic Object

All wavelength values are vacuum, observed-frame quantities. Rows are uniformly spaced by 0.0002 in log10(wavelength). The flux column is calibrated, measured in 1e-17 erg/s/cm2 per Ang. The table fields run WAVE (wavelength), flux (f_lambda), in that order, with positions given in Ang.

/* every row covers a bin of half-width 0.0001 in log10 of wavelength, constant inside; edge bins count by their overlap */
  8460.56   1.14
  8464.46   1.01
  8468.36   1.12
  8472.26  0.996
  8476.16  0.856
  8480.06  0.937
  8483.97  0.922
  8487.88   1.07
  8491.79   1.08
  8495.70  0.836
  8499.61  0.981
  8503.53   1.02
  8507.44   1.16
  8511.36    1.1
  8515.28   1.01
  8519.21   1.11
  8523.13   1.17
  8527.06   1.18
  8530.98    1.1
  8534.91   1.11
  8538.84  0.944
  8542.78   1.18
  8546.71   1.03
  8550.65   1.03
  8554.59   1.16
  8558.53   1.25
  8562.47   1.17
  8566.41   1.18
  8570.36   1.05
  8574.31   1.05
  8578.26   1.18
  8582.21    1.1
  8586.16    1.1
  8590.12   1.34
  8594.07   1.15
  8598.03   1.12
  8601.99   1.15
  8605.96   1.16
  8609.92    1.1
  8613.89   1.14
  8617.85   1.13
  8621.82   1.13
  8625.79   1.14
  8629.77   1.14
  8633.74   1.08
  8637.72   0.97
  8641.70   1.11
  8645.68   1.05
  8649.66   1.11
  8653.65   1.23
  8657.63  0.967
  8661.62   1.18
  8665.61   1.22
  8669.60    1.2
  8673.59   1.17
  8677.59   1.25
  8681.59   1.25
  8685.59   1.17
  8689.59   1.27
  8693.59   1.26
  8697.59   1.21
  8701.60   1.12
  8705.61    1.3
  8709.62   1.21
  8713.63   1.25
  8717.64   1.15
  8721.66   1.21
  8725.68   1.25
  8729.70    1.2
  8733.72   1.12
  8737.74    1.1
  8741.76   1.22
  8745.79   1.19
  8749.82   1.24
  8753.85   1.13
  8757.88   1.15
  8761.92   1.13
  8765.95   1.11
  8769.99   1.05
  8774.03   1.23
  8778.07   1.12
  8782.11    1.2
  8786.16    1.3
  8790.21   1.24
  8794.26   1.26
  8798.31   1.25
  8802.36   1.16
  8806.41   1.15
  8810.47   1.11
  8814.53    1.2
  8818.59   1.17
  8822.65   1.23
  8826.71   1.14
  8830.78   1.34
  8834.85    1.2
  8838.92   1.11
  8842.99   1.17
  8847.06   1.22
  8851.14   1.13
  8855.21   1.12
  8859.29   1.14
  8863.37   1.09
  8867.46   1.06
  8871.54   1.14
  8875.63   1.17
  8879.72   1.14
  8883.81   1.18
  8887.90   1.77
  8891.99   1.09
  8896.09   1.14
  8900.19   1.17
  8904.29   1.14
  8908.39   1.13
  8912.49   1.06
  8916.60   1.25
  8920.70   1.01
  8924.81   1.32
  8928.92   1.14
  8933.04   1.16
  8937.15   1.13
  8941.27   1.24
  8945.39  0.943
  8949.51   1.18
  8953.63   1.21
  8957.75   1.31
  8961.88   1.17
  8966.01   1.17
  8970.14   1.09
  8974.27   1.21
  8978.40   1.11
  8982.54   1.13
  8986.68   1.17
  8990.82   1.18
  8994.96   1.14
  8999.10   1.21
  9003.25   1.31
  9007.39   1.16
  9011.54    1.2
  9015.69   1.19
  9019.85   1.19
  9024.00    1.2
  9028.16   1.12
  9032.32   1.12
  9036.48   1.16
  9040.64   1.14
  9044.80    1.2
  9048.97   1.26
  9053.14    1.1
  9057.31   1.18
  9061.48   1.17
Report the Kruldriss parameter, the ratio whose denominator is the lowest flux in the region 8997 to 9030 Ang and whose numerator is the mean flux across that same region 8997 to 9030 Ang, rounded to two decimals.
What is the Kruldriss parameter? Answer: 1.07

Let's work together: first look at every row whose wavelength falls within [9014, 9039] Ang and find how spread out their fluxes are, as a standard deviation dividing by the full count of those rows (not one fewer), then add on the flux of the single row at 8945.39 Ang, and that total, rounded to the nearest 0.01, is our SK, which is 0.98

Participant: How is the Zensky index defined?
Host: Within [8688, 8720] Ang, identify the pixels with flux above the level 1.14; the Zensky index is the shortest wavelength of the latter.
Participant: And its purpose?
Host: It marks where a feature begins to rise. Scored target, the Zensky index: 8689.59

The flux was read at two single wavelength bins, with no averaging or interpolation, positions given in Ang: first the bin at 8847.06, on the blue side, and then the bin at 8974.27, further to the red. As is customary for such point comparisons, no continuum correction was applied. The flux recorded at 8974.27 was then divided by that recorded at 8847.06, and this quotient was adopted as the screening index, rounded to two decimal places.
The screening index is 0.99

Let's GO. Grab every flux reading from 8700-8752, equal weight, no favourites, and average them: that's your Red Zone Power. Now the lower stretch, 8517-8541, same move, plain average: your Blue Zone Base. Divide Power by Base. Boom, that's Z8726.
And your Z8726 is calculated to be 1.09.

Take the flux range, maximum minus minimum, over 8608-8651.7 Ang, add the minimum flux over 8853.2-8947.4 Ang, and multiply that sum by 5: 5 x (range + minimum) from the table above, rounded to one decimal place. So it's 5.6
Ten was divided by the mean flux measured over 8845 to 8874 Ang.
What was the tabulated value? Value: 8.9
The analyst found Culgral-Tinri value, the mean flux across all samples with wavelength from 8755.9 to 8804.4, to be 1.183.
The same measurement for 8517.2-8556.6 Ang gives 1.101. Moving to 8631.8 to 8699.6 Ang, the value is 1.159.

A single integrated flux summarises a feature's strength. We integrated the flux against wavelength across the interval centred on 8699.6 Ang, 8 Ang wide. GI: 9.3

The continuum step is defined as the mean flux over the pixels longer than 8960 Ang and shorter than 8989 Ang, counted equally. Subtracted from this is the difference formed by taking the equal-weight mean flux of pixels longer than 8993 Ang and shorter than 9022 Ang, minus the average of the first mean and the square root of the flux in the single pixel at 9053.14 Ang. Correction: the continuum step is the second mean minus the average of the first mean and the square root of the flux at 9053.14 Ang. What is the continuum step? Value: 0.10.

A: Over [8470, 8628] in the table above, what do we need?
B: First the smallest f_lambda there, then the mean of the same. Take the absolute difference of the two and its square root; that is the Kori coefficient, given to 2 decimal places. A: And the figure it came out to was 0.50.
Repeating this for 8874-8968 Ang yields 0.49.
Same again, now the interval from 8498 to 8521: 0.29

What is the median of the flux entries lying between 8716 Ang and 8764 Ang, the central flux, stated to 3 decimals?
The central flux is 1.170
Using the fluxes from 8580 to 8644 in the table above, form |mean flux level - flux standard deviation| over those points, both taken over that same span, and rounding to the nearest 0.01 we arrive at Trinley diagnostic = 1.06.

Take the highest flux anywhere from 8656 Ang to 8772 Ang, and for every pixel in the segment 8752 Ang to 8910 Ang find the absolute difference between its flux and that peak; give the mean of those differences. 0.147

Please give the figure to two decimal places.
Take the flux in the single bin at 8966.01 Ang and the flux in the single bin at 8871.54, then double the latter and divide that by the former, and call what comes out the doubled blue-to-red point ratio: 1.95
